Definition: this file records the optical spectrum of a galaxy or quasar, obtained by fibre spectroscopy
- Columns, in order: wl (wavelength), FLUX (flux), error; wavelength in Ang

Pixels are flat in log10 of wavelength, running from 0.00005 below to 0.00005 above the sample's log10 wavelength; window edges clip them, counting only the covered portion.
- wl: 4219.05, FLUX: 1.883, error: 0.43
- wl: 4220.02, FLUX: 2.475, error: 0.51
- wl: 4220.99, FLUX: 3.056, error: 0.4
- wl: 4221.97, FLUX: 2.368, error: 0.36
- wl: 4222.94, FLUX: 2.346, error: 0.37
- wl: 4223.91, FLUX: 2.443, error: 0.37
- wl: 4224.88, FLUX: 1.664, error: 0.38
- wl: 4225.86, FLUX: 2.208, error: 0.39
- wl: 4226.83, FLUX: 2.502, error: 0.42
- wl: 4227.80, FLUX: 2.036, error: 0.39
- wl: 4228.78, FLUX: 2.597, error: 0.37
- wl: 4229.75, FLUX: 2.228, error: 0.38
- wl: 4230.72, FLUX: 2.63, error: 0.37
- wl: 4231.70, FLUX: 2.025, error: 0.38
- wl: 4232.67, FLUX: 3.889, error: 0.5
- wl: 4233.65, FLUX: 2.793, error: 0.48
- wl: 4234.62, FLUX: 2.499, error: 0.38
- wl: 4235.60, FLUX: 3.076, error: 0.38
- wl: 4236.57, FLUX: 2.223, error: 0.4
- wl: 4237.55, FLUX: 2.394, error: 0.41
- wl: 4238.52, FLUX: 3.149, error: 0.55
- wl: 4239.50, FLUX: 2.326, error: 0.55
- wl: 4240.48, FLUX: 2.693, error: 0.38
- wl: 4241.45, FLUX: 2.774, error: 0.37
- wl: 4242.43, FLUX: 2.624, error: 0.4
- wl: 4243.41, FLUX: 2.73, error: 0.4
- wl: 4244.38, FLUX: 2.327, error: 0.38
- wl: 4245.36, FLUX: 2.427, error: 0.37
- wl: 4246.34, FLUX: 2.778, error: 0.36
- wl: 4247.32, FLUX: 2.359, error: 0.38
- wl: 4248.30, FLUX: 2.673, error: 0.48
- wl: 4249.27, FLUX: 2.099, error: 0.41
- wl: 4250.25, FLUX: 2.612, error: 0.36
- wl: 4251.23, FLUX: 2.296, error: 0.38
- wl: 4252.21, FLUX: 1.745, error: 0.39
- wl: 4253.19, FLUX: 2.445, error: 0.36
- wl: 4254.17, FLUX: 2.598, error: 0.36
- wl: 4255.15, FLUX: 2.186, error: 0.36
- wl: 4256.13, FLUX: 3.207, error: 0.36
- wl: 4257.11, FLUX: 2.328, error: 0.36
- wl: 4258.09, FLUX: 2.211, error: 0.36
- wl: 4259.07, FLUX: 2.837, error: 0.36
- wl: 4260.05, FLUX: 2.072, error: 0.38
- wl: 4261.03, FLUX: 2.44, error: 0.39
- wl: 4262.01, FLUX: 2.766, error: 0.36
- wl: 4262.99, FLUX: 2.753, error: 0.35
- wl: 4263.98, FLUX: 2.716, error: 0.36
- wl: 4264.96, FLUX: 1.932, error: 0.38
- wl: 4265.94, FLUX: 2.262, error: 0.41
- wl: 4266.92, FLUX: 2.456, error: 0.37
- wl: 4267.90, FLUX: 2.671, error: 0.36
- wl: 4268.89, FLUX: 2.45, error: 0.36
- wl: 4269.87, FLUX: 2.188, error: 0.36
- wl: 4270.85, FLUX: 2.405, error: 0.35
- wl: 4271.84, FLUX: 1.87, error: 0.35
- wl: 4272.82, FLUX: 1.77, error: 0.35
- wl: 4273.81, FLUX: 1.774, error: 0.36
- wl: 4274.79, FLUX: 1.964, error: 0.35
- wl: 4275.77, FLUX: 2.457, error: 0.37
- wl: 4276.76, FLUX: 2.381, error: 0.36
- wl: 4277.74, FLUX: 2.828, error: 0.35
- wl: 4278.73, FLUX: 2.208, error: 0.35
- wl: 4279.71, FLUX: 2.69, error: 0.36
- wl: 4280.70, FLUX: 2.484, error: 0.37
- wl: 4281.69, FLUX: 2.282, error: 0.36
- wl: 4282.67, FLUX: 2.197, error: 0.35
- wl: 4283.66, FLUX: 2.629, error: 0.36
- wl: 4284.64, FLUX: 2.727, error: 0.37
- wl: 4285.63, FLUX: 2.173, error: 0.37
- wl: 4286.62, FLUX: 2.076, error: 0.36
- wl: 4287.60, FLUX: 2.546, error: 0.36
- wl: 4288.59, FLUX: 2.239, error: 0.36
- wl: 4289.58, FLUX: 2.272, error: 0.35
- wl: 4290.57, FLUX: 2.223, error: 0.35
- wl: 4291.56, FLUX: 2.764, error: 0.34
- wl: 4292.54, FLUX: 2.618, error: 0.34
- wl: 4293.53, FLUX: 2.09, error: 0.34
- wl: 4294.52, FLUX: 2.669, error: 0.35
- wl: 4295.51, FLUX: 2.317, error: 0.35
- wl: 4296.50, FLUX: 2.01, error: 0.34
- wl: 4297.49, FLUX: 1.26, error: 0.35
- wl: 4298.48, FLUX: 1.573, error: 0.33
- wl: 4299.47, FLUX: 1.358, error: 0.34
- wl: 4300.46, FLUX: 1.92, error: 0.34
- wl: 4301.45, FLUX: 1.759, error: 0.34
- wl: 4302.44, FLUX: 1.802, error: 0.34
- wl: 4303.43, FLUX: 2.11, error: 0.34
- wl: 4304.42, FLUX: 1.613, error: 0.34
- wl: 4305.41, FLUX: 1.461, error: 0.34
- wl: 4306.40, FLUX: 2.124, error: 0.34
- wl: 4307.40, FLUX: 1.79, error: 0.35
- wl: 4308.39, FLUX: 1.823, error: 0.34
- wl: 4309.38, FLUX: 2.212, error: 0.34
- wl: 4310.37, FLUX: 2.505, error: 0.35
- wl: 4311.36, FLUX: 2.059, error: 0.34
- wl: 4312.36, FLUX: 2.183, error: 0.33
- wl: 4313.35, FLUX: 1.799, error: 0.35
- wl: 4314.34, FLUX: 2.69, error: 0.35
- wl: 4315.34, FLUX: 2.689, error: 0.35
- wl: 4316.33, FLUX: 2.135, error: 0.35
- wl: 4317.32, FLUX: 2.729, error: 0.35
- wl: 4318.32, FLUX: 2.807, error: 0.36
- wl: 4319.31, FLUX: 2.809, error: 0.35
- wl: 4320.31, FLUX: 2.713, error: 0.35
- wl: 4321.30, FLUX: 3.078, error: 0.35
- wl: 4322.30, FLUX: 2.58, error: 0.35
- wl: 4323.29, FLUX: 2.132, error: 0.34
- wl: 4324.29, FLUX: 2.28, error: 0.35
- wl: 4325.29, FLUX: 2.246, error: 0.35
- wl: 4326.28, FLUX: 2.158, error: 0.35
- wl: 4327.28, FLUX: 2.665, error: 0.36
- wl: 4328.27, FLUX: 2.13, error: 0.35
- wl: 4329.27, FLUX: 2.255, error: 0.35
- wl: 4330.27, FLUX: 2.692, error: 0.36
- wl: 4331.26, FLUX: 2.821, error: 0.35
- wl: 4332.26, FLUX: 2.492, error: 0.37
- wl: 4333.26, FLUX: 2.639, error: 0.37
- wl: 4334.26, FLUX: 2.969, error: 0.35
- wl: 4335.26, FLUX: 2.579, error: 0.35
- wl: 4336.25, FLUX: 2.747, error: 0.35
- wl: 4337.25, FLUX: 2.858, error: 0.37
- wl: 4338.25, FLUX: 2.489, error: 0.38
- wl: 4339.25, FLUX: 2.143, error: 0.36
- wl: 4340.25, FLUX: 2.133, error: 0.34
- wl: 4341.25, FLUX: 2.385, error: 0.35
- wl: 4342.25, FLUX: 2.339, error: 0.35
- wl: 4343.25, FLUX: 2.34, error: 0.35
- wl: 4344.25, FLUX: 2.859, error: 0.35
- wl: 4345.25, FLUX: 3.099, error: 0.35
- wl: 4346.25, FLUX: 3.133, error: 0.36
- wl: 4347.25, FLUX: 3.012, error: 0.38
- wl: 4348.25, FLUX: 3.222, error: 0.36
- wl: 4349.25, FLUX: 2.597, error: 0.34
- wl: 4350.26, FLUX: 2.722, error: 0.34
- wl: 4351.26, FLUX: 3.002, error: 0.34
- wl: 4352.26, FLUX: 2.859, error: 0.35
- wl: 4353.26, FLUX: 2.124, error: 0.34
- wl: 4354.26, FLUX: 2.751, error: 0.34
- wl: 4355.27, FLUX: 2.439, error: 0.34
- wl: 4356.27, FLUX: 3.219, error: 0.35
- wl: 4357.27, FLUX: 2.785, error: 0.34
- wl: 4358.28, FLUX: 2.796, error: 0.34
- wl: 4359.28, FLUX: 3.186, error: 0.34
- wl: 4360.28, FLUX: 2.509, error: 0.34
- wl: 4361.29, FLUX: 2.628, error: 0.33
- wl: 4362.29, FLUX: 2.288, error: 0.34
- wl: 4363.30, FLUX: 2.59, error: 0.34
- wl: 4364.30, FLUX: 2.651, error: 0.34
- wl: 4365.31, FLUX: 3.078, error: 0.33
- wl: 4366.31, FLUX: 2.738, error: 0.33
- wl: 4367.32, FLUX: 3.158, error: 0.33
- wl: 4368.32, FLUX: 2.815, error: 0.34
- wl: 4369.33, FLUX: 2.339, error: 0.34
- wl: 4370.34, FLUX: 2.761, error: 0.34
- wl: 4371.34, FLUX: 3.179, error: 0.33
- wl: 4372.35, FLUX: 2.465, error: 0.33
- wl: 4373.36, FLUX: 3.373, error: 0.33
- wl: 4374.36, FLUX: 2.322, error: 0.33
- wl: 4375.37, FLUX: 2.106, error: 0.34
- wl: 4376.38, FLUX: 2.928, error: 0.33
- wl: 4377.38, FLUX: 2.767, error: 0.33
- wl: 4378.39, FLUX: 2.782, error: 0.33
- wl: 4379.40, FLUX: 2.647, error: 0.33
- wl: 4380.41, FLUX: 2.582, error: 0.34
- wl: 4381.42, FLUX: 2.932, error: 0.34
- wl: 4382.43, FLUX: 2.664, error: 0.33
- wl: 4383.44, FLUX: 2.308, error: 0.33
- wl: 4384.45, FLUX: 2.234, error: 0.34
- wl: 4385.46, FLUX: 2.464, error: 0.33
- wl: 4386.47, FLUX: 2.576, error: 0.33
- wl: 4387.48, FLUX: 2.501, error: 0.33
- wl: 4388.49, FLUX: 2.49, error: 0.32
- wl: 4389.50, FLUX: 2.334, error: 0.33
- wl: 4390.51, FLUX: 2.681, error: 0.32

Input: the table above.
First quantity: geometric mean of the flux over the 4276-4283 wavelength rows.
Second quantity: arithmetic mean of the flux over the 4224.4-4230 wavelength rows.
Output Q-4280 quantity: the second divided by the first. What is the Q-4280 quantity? 0.91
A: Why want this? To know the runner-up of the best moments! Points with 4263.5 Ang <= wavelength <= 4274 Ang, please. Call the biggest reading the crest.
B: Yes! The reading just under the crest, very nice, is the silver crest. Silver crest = 2.671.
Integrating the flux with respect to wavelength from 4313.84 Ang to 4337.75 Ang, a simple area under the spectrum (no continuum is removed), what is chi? 62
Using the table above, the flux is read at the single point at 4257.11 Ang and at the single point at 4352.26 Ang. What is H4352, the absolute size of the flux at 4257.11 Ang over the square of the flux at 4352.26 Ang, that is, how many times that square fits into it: 0.28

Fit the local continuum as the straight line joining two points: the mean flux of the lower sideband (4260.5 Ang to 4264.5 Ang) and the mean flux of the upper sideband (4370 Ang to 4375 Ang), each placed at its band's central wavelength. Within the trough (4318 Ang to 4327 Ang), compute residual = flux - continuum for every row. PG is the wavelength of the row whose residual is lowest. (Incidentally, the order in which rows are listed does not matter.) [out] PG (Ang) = 4323.29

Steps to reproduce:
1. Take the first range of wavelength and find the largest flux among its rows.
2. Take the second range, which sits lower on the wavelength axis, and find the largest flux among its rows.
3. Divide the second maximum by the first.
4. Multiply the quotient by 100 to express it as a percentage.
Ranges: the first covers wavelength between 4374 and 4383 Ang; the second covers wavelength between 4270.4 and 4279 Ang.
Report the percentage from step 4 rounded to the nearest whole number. 96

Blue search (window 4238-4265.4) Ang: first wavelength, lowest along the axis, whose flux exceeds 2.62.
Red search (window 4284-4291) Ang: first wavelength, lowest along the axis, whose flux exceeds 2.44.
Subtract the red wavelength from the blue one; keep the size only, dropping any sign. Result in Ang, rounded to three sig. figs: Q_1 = 46.1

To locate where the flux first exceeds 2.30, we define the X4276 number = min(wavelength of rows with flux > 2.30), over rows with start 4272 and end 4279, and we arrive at 4275.77 Ang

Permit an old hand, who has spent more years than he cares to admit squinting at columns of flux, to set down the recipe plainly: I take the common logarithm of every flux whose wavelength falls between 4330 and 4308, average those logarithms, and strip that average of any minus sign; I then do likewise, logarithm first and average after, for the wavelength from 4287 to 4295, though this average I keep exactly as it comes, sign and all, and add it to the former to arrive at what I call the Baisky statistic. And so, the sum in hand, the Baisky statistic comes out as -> 0.76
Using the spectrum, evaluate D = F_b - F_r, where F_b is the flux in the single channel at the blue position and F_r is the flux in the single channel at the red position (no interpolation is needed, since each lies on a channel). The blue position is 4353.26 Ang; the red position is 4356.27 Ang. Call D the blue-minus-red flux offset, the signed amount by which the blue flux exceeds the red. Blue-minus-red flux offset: -1.1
